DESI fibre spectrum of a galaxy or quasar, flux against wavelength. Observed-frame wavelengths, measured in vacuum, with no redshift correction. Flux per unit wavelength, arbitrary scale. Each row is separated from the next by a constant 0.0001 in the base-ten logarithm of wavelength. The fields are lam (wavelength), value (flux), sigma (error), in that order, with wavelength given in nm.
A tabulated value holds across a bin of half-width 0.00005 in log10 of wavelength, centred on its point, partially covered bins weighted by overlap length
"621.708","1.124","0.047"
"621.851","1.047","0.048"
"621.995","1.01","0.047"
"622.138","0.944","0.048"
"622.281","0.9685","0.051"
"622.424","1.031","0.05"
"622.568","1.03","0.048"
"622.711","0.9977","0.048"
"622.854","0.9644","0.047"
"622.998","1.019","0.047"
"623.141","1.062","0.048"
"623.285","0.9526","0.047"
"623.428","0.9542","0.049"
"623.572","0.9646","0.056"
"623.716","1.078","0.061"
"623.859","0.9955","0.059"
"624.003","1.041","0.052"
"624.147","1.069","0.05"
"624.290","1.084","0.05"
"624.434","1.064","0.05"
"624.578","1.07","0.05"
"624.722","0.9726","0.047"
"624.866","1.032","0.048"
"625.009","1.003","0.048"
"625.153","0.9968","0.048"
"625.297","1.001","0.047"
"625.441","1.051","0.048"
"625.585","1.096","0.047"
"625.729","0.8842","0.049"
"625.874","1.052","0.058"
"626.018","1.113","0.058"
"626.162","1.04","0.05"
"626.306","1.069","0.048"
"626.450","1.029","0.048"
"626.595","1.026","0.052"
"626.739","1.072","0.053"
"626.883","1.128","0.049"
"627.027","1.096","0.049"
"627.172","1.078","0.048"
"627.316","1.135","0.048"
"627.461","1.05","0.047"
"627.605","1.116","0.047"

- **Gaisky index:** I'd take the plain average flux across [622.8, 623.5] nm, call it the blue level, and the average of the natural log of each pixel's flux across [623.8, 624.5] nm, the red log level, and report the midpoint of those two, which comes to 0.520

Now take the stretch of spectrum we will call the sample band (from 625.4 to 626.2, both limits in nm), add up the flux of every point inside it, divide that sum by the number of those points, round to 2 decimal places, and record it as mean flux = 1.04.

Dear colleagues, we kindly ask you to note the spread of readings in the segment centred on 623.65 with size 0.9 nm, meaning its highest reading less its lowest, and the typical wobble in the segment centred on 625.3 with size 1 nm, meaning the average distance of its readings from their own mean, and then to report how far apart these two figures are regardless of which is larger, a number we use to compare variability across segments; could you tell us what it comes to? 0.082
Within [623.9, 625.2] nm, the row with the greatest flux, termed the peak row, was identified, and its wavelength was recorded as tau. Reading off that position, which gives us 624.290 nm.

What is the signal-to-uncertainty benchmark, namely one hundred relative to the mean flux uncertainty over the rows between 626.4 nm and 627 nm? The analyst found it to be 1980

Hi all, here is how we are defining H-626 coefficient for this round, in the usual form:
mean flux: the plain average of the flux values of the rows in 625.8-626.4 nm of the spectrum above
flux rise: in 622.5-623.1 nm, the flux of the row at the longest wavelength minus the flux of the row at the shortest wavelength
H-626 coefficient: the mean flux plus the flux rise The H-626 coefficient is 1.06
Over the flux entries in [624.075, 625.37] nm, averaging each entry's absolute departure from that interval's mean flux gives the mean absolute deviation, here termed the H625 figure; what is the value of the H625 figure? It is 0.035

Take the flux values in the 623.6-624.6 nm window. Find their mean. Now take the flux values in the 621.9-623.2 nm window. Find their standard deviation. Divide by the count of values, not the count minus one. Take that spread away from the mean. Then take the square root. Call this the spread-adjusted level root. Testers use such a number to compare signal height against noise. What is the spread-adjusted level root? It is 1.01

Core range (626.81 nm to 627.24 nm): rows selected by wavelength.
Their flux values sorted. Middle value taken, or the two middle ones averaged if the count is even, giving 1.10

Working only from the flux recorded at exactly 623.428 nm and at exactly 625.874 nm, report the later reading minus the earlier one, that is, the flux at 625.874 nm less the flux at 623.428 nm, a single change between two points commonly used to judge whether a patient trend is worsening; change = 0.10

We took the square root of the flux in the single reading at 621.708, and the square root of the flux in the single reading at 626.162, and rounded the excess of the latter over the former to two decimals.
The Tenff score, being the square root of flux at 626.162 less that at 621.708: -0.04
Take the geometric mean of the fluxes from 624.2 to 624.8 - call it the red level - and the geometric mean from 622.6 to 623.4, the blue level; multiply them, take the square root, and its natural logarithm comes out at 0.02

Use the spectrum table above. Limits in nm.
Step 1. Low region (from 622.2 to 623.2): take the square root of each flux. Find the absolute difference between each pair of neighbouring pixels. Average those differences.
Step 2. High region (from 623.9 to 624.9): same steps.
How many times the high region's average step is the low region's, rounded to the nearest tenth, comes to 1.0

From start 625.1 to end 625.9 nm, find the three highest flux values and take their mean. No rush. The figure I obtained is 1.07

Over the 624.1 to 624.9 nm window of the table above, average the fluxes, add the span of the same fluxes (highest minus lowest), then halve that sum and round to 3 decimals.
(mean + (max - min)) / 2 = 0.580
